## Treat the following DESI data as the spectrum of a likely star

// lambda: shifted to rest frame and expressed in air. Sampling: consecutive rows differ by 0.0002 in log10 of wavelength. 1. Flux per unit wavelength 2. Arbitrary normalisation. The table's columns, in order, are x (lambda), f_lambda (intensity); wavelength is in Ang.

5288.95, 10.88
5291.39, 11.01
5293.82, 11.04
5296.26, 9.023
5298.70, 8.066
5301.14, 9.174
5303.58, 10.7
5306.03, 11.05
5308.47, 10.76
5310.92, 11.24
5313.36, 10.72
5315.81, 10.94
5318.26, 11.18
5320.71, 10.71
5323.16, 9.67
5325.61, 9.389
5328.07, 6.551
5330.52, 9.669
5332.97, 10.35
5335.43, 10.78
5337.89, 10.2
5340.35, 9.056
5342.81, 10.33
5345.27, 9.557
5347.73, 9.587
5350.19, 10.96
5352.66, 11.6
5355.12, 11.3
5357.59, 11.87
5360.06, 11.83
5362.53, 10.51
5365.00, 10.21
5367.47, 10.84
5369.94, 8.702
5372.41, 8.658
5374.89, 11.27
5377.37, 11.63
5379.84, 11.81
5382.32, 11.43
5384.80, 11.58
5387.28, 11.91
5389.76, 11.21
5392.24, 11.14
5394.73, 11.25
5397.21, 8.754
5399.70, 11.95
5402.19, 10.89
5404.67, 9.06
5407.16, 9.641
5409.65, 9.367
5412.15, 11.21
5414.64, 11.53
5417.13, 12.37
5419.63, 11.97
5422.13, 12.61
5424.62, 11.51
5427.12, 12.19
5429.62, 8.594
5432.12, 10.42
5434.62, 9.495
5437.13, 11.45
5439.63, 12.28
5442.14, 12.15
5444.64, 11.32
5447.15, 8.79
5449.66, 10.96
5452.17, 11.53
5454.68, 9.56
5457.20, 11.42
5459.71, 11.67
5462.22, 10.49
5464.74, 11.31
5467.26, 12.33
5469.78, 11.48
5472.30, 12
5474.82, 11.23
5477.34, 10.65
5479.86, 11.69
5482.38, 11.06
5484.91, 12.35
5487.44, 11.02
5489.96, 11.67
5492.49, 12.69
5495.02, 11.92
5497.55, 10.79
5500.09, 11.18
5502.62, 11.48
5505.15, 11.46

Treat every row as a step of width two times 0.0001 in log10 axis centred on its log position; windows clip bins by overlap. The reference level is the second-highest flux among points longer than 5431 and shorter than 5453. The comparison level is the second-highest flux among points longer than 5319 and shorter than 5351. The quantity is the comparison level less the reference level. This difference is -1.4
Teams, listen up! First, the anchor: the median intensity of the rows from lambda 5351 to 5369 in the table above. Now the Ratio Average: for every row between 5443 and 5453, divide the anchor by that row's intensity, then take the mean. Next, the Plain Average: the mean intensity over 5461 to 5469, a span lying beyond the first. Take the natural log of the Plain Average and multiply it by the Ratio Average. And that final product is 2.61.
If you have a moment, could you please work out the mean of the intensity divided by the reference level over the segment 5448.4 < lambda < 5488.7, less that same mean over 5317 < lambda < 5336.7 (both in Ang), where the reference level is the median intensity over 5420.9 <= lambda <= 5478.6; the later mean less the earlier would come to 0.132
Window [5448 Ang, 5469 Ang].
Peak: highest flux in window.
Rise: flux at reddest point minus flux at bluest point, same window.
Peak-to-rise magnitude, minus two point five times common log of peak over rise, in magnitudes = -2.4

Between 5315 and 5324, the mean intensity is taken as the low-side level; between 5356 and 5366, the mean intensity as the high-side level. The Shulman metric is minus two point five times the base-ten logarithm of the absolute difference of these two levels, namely 0.8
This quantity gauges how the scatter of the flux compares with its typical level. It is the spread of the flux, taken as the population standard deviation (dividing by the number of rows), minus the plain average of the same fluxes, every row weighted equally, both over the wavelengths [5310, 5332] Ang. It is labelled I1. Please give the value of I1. -8.6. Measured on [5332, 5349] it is -9.4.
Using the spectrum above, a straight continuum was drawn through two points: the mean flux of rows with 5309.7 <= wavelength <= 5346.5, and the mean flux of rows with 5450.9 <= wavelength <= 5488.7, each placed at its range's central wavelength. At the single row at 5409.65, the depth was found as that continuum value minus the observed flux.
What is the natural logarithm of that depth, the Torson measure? 0.3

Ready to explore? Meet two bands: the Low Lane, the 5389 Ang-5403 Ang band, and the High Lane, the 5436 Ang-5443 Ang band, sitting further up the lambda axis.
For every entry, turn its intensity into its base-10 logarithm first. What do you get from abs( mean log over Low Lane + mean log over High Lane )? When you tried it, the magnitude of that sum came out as 2.11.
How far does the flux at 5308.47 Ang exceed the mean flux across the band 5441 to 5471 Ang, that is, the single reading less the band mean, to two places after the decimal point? -0.32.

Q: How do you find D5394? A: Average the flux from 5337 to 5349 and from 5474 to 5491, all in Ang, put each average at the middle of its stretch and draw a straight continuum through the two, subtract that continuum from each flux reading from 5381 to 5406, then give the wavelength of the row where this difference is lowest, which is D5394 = 5397.21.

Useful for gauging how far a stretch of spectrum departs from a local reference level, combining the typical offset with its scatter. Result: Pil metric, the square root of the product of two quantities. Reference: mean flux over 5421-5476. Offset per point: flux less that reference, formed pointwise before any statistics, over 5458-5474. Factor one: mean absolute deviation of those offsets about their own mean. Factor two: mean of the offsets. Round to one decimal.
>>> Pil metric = 0.4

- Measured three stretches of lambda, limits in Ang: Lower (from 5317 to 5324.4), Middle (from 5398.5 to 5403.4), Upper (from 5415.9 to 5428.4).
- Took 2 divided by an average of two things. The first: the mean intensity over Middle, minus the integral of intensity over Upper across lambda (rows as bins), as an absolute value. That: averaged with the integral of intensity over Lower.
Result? 0.0184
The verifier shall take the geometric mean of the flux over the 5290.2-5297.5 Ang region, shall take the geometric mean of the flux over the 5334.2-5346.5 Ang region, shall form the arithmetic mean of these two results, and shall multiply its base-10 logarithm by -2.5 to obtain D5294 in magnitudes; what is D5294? -2.52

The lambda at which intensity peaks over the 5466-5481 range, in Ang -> 5467.26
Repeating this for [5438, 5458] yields 5439.63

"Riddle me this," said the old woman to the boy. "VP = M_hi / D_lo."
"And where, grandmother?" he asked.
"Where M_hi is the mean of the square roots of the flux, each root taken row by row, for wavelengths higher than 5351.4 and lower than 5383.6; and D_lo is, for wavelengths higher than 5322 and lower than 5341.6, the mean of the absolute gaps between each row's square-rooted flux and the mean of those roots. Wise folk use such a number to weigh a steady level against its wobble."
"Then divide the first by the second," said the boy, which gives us 23.1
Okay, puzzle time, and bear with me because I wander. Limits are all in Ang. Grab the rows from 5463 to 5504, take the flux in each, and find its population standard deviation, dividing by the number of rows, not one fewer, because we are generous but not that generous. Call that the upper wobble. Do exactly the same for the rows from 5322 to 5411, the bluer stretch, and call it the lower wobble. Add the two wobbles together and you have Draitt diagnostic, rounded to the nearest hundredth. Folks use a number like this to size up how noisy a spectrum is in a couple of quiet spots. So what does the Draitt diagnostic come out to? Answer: 1.78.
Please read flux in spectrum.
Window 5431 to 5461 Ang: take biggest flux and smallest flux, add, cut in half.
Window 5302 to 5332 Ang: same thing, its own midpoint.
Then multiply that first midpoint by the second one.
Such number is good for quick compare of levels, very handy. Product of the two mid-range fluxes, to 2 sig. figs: 94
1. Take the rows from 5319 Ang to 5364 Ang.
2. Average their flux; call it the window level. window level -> 10.2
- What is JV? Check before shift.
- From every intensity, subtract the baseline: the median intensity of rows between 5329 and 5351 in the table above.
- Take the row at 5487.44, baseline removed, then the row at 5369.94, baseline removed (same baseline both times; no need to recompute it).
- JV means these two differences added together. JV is -0.7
